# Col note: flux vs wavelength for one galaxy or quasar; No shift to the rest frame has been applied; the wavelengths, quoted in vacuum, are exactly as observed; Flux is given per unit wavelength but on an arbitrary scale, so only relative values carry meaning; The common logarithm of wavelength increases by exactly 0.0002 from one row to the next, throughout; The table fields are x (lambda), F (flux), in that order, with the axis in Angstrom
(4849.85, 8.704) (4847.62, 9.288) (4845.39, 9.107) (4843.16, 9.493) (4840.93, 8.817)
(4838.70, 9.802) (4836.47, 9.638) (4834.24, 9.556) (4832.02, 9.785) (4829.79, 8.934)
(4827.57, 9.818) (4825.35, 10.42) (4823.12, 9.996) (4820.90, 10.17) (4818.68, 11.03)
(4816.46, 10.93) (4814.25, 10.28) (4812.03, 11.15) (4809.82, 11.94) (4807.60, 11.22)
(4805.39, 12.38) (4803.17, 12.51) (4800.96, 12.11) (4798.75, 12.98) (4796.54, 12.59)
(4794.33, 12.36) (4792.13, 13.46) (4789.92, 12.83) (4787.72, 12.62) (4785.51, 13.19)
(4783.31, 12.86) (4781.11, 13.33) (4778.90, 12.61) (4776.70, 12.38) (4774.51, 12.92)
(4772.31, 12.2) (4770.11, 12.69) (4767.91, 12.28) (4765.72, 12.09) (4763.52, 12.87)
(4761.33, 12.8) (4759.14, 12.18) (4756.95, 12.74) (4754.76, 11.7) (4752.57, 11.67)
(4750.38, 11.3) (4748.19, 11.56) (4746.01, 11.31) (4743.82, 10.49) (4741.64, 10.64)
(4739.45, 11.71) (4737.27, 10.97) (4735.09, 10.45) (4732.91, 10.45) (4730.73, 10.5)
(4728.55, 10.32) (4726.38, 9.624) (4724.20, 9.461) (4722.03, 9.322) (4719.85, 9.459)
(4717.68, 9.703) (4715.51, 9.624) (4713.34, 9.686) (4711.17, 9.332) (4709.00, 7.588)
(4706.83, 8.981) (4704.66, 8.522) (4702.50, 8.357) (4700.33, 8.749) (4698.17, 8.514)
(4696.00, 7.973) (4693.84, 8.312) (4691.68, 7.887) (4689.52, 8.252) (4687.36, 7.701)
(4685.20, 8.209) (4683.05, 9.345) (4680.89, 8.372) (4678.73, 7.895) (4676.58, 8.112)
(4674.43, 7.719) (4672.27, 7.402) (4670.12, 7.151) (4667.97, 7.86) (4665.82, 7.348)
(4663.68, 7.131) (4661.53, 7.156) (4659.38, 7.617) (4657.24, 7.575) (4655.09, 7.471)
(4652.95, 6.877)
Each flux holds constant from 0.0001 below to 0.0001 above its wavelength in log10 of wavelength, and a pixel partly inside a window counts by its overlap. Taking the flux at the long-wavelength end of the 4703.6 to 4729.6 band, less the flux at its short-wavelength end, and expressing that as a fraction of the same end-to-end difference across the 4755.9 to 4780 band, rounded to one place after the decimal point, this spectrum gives -13.8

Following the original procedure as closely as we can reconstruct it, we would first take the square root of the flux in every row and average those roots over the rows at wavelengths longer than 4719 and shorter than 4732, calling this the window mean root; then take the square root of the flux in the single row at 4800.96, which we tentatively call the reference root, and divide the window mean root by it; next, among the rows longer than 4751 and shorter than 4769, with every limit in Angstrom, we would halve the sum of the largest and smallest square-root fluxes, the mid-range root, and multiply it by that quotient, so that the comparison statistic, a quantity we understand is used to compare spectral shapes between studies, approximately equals 3.15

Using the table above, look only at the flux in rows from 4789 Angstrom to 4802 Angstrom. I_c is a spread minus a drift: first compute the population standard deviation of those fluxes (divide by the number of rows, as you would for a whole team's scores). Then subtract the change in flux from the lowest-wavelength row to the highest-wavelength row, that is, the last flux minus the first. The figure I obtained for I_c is 1.2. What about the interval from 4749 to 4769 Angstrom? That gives -0.5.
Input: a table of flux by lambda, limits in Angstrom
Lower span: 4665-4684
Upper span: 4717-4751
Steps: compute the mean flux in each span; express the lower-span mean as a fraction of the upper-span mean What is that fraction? 0.76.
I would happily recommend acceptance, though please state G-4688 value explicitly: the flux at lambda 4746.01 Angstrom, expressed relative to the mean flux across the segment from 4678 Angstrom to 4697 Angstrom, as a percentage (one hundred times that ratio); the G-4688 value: 138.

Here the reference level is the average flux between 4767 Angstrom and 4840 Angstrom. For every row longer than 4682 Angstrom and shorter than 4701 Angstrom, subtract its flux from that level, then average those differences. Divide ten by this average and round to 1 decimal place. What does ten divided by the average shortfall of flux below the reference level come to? 3.1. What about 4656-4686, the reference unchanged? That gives 2.6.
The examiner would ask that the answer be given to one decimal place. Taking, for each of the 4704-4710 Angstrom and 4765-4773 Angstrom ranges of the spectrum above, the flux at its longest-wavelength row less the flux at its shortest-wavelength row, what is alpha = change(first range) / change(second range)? -8.5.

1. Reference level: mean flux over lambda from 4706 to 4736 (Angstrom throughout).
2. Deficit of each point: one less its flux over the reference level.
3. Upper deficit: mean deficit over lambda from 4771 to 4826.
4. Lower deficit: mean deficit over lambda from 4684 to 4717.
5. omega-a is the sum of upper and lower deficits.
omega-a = -0.14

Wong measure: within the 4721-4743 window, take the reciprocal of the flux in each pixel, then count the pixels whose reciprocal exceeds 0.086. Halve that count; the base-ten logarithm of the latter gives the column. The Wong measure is 0.65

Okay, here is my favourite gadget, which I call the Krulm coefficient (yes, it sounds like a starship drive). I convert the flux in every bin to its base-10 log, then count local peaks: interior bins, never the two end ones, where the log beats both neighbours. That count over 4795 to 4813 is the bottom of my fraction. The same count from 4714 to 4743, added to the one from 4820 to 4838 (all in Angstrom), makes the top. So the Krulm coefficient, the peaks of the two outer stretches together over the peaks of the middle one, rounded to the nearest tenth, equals 1.7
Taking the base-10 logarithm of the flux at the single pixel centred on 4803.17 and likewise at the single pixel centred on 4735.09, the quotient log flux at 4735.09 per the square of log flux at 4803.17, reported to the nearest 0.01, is 0.85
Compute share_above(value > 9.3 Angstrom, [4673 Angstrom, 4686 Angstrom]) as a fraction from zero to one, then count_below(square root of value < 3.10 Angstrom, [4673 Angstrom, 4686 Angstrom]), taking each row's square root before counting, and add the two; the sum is 6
